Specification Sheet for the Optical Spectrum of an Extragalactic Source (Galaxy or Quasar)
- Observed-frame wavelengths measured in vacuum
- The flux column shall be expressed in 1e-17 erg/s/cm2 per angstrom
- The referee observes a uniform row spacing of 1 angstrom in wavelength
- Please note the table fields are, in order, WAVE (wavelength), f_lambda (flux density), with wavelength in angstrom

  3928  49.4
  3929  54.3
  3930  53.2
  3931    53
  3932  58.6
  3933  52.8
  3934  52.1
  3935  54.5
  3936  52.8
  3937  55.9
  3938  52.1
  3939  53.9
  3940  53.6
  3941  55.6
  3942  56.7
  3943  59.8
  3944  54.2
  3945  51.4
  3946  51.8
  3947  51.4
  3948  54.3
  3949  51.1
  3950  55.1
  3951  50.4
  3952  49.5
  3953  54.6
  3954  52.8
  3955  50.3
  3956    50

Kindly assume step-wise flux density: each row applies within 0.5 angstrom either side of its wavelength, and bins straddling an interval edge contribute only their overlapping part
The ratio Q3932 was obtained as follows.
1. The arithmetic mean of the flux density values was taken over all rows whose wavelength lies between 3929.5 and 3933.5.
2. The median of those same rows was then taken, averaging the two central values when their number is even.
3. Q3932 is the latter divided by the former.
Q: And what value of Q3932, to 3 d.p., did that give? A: 0.976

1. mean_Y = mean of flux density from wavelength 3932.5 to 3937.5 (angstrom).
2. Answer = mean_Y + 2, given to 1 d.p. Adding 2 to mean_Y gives 55.6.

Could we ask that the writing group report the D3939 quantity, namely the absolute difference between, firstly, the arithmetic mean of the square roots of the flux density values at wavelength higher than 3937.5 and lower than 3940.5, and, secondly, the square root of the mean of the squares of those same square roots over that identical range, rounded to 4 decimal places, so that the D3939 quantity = 0.0002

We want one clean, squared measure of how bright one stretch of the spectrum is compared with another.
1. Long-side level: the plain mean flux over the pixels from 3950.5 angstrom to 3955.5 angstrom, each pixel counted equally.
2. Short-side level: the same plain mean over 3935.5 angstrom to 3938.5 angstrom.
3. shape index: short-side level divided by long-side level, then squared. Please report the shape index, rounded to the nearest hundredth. 1.08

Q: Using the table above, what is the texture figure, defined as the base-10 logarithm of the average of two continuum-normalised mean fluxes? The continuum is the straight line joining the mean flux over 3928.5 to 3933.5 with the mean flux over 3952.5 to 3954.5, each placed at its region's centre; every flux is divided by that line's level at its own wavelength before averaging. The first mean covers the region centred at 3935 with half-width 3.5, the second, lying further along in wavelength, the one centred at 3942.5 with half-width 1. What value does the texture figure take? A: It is 0.016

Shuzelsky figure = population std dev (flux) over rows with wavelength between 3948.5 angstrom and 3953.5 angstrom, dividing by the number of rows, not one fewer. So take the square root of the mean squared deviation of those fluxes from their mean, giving 2.3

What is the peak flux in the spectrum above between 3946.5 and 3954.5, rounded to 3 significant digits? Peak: 55.1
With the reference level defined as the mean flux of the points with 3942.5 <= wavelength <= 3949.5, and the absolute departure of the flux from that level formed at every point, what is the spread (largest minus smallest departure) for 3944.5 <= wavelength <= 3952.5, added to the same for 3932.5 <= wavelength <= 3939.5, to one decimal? 5.1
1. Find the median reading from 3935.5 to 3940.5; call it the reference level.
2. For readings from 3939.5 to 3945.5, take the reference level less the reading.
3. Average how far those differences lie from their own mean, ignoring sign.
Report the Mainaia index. 2.15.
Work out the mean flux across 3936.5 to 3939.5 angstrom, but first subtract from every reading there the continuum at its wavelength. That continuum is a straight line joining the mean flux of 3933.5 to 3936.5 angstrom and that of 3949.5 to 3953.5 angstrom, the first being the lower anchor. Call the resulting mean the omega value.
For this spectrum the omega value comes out 1.0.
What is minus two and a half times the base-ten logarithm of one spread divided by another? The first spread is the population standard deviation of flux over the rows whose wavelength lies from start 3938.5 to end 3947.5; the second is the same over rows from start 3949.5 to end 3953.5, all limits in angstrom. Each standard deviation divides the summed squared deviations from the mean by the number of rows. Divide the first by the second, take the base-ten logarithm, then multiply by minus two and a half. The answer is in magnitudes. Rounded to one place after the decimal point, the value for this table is -0.1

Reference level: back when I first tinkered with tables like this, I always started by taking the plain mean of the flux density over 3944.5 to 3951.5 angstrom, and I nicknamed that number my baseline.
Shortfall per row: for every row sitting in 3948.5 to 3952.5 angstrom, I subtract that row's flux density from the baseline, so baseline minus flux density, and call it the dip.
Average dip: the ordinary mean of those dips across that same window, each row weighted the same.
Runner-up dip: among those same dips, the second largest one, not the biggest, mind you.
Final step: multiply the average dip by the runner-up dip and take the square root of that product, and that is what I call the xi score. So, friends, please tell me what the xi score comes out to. 1.1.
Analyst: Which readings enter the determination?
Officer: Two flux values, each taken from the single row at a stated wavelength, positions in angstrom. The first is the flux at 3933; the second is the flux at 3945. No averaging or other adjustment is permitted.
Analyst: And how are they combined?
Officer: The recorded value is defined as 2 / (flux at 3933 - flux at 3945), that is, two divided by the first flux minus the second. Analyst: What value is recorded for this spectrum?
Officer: 1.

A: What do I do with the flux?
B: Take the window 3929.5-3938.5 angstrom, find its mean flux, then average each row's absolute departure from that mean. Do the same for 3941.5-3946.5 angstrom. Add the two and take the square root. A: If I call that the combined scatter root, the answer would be 2.10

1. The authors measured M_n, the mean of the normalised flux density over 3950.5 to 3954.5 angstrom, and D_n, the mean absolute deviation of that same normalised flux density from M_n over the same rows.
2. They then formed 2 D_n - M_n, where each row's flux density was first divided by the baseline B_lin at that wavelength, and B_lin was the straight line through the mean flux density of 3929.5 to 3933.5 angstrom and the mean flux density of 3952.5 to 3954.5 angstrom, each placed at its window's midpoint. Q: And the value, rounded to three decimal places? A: -0.894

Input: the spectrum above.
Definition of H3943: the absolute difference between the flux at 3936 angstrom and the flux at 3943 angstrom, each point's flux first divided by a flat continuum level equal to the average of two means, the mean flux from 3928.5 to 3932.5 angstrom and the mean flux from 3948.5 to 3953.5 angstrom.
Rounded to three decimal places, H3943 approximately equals 0.131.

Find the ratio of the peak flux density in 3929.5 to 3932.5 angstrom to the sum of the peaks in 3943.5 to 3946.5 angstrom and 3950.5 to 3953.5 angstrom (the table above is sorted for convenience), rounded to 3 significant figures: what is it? 0.539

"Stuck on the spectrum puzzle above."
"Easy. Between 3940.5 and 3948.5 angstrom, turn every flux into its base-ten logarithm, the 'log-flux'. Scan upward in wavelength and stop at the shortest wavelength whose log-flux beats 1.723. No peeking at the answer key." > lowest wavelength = 3941 angstrom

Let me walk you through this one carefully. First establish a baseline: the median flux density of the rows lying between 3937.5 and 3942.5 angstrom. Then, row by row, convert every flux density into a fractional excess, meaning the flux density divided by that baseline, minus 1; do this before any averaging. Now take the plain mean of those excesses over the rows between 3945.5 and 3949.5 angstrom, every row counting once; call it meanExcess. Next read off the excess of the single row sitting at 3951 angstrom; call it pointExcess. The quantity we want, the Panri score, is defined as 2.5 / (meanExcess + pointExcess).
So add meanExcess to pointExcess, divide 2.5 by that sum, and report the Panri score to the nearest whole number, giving -26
